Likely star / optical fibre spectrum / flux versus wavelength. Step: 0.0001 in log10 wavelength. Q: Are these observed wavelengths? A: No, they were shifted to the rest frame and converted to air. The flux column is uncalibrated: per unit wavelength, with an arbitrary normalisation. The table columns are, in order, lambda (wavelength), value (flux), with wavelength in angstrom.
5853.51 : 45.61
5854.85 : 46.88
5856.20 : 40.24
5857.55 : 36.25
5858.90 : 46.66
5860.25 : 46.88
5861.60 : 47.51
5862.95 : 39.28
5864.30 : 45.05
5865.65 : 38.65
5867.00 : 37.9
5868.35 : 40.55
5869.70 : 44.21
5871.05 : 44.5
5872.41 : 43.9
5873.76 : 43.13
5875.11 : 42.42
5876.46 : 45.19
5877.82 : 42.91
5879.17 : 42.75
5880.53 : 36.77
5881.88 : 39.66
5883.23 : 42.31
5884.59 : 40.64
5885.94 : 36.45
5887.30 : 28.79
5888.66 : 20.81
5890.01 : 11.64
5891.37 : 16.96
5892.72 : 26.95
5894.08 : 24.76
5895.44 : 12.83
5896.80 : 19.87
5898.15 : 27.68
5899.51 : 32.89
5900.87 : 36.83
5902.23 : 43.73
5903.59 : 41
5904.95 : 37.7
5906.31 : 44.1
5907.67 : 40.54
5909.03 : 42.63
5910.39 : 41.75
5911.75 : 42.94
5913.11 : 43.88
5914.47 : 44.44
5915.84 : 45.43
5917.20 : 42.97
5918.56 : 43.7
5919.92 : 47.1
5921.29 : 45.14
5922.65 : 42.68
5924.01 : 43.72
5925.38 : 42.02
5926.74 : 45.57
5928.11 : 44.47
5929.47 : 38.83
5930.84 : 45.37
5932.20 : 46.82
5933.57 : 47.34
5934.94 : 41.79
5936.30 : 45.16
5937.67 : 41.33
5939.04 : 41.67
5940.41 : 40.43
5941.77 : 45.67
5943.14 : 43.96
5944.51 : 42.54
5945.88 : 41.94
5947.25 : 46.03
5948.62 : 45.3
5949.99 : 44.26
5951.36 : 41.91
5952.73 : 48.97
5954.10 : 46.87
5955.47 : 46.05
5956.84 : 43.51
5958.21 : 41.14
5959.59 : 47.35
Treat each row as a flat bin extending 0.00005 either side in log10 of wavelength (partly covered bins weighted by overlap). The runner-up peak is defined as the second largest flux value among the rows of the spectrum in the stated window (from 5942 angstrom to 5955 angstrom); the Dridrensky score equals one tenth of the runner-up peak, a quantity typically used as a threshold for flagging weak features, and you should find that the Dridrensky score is 4.7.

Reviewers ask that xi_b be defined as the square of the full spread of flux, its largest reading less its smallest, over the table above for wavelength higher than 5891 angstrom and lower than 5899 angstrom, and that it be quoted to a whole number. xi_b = 221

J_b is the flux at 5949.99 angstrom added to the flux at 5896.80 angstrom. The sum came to 64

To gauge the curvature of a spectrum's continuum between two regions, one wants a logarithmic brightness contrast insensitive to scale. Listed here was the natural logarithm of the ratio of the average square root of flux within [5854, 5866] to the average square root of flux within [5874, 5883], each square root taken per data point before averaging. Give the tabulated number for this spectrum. 0.016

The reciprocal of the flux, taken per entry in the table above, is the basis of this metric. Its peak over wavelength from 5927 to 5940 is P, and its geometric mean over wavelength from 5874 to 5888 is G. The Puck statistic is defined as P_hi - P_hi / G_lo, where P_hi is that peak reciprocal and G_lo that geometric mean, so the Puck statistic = -0.99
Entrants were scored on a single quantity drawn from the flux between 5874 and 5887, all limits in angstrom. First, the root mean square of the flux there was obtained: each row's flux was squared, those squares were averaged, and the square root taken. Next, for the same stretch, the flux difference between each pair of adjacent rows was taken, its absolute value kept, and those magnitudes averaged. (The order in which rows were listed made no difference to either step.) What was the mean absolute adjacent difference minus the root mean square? -38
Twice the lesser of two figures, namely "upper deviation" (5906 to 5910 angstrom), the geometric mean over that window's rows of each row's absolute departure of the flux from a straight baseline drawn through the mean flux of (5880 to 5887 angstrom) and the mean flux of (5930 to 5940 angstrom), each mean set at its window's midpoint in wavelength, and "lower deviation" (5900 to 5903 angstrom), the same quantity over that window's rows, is 2.7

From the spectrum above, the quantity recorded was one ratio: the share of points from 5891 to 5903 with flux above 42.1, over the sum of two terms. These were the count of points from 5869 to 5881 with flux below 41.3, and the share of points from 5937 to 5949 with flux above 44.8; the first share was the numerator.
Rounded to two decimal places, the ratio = 0.08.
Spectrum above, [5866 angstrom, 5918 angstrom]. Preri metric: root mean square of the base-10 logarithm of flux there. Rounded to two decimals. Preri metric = 1.55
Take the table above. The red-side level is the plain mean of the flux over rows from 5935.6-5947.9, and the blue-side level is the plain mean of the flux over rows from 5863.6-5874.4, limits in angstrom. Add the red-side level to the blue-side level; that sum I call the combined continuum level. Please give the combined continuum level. 85.4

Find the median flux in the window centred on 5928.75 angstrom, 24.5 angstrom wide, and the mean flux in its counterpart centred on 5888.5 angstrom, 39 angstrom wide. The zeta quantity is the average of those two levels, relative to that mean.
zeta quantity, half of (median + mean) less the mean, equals 4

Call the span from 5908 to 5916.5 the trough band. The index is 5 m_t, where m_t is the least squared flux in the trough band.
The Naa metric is 8715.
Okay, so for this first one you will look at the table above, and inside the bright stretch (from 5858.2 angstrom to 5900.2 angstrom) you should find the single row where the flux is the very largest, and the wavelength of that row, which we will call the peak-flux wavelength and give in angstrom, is 5861.60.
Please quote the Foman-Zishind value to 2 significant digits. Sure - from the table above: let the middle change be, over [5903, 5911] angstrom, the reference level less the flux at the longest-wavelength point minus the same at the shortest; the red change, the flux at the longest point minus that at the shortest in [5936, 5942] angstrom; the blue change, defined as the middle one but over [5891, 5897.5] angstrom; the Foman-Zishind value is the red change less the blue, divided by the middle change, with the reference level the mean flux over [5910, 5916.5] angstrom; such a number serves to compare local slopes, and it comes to -4.6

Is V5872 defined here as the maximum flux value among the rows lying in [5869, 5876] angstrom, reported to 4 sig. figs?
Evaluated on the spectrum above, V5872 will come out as 44.50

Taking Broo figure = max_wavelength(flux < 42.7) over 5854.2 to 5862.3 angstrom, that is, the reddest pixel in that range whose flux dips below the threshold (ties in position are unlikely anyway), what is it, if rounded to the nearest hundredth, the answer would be 5857.55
